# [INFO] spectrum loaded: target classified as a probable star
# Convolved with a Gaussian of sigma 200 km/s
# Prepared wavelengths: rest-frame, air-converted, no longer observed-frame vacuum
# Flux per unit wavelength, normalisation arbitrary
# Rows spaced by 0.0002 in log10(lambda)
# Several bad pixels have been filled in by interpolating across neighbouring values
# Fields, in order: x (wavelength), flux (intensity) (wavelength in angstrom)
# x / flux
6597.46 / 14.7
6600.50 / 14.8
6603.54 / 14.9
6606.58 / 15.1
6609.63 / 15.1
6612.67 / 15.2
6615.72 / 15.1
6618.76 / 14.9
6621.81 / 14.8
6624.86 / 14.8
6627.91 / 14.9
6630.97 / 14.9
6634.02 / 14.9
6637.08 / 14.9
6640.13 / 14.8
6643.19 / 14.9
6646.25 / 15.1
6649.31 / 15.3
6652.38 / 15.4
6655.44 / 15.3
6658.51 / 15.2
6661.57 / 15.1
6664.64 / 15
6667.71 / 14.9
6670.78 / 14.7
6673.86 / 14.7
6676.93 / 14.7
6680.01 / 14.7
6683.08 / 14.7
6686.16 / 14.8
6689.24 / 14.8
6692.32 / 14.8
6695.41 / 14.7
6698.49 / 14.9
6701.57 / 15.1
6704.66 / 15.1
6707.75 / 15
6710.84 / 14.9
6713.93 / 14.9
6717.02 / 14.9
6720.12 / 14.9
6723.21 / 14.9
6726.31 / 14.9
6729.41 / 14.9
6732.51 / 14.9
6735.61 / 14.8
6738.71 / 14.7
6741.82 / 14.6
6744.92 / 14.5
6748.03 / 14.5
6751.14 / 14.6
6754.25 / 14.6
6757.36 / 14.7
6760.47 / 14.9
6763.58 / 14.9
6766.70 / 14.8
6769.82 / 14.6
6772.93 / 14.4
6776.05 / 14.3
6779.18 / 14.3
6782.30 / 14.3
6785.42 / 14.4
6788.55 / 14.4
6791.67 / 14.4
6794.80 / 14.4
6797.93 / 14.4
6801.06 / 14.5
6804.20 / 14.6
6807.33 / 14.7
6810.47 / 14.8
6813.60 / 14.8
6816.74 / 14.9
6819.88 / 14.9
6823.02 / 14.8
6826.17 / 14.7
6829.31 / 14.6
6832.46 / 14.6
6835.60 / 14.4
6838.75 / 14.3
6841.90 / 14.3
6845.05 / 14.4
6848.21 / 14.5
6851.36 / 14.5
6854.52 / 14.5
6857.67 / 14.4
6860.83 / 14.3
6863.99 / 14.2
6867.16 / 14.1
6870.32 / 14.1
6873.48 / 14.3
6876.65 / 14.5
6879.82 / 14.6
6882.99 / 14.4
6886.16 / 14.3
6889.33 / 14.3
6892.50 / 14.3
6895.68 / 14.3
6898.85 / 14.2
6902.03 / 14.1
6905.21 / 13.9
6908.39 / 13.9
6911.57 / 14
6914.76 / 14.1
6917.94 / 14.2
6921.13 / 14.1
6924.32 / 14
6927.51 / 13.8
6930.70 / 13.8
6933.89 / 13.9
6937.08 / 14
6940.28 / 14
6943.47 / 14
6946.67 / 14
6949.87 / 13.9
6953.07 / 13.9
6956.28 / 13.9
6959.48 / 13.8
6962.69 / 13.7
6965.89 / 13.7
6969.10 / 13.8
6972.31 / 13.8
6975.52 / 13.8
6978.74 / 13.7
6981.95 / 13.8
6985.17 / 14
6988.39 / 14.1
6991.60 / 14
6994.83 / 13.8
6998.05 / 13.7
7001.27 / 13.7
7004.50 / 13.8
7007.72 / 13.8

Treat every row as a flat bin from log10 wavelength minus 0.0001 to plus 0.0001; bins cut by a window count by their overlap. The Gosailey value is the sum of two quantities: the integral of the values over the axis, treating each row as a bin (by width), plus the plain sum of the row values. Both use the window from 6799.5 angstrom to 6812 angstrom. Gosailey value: 242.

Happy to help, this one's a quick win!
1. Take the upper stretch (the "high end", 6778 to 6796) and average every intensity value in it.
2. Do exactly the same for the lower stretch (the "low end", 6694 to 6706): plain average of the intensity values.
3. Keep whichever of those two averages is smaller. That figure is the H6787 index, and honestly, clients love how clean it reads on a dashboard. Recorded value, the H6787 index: 14.4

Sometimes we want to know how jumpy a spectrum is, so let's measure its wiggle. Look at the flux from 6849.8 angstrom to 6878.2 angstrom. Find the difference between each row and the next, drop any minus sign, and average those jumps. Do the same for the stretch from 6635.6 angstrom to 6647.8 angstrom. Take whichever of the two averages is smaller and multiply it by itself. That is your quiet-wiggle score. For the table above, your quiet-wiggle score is 0.010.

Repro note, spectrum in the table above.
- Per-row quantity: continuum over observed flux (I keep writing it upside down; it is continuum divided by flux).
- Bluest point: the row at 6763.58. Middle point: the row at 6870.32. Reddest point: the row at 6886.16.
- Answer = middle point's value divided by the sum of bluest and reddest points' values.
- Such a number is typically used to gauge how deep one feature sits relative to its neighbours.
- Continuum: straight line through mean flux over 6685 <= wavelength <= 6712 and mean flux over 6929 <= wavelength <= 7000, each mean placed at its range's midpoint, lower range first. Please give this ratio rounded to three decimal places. 0.511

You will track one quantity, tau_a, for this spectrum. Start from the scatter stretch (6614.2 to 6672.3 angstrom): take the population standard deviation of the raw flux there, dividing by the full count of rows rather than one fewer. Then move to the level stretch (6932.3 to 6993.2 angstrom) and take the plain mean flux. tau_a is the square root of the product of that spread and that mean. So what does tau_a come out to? 1.63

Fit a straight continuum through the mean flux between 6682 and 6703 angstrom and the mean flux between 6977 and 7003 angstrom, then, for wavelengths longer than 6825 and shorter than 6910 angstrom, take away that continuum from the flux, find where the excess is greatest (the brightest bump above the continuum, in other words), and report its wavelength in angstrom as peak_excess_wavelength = 6879.82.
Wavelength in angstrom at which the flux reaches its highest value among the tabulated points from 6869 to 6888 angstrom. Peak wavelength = 6879.82 angstrom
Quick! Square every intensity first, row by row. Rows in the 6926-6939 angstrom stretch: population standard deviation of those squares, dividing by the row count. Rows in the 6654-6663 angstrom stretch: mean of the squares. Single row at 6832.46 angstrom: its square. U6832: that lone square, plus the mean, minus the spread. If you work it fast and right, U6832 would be 442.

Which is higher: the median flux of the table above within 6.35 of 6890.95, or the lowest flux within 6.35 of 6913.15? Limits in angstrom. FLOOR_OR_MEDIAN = 14.3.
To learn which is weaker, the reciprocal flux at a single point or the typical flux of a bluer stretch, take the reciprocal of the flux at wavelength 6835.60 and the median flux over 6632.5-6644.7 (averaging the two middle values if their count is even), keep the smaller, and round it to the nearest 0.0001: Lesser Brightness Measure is 0.0694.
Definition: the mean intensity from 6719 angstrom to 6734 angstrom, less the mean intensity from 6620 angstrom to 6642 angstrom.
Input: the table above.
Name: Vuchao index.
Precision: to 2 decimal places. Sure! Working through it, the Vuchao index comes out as 0.04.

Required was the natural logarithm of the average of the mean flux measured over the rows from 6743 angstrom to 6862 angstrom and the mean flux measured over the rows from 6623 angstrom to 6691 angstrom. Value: 2.69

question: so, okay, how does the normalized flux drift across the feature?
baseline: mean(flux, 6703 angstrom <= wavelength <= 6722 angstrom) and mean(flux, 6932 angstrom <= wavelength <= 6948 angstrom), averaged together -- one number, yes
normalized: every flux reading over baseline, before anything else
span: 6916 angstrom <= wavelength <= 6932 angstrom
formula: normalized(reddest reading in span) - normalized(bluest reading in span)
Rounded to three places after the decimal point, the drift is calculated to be -0.028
